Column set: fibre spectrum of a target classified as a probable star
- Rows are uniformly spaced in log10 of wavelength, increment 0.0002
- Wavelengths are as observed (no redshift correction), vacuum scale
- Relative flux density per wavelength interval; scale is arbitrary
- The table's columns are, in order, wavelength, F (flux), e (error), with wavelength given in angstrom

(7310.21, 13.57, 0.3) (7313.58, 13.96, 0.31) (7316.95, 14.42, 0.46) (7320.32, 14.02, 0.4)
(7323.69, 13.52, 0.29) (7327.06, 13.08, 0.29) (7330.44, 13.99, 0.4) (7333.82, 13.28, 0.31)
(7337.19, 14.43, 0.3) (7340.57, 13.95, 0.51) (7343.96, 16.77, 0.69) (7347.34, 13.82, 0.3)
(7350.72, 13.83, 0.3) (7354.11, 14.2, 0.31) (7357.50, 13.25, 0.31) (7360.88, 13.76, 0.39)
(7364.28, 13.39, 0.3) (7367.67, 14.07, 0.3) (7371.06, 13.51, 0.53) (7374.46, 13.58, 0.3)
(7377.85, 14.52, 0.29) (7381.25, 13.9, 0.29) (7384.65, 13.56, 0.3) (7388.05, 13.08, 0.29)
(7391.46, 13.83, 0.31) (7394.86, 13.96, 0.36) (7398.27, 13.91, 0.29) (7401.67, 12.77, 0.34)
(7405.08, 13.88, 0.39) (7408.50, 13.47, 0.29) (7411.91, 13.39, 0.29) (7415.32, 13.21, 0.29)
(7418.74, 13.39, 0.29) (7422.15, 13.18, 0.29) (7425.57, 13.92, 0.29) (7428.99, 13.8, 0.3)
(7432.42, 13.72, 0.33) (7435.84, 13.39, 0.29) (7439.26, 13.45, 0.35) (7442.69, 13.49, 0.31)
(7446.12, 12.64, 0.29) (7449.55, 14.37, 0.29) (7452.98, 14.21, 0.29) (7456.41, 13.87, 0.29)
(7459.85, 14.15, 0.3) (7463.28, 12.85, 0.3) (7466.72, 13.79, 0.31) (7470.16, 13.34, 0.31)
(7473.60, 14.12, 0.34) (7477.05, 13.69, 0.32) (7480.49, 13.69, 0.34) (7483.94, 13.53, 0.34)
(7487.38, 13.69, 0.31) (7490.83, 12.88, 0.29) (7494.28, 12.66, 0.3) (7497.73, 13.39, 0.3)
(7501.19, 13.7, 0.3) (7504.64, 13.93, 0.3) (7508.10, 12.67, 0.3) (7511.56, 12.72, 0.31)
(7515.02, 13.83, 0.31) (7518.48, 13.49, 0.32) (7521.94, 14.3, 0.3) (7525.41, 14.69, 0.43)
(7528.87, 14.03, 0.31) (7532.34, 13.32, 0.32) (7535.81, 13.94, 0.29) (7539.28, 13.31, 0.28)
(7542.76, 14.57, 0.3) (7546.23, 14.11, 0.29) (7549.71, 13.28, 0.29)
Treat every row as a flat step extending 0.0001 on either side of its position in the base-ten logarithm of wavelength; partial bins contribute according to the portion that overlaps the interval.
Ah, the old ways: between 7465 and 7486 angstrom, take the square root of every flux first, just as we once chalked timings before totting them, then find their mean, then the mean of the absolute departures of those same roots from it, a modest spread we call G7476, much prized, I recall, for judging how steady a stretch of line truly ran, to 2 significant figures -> 0.024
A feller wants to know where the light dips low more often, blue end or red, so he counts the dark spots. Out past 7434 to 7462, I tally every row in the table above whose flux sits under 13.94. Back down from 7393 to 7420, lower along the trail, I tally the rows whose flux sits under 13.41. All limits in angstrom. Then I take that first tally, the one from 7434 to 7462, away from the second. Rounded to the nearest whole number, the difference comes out -1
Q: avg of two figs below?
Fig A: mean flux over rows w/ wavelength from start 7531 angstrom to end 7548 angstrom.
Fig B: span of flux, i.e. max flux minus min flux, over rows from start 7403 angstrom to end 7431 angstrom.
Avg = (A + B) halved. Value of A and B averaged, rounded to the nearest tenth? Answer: 7.3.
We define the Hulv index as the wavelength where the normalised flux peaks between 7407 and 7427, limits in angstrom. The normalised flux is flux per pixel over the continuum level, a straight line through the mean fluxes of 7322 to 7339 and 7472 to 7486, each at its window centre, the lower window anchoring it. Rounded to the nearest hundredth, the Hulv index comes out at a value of 7425.57 angstrom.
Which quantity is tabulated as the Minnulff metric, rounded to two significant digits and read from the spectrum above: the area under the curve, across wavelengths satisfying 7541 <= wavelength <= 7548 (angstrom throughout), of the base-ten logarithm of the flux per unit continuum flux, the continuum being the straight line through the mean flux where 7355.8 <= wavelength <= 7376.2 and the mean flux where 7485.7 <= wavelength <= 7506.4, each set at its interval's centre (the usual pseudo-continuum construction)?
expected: 0.23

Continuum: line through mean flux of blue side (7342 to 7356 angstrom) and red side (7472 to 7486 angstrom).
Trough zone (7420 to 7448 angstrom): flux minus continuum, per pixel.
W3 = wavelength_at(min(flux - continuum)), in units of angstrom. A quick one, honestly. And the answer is 7446.12 angstrom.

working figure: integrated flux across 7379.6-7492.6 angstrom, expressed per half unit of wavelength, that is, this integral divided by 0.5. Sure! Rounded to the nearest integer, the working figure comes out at 3069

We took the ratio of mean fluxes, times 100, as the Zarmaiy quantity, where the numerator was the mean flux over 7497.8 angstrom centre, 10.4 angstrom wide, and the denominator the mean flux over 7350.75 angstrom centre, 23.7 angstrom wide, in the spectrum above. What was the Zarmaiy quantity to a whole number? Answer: 93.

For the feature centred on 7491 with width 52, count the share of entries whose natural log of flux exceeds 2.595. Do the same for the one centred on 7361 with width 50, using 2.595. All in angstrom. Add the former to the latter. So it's 1.47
